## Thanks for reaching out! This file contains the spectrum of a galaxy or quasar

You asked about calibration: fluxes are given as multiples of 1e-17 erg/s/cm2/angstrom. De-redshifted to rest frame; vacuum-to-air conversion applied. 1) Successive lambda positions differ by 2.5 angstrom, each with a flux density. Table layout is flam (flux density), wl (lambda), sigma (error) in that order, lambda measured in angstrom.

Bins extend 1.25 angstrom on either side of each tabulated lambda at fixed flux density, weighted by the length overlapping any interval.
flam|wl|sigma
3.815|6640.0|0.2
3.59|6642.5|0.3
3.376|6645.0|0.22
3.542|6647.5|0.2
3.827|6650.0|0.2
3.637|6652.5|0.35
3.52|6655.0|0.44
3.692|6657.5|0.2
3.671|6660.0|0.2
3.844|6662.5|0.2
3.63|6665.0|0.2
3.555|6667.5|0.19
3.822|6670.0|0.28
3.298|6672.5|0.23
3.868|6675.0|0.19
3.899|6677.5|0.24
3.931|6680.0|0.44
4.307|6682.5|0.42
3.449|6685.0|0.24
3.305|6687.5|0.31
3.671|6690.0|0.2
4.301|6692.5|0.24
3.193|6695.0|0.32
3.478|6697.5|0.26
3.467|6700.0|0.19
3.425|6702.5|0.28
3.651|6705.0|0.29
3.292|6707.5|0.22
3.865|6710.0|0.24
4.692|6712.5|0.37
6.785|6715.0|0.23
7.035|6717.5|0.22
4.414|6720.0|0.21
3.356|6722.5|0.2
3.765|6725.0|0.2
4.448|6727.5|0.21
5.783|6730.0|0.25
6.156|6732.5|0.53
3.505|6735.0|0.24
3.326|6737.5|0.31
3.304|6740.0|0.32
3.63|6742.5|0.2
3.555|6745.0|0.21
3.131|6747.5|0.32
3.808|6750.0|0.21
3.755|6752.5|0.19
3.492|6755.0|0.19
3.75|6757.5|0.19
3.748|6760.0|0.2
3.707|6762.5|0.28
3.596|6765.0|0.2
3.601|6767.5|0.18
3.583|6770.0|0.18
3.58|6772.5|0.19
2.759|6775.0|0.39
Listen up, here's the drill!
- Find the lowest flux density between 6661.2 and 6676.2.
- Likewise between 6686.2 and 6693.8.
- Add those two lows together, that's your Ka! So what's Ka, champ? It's 6.60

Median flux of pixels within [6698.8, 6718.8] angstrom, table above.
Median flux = 3.8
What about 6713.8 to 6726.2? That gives 4.4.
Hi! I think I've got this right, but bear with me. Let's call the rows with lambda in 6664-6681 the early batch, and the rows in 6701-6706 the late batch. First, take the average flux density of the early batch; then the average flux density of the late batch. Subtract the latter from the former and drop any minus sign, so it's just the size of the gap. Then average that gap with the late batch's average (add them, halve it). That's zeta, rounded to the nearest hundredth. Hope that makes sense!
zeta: 1.86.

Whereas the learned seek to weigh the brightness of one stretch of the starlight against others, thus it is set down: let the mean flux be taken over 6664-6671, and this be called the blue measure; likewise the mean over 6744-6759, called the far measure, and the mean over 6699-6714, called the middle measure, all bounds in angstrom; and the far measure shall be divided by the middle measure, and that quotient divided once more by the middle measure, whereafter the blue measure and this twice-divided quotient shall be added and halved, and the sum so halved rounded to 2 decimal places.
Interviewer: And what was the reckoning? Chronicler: 1.96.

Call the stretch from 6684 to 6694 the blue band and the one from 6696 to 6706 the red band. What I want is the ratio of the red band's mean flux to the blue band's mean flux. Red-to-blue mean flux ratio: 0.95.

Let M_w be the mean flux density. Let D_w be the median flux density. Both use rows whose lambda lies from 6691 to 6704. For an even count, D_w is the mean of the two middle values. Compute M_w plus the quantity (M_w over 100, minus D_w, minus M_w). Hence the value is -3.43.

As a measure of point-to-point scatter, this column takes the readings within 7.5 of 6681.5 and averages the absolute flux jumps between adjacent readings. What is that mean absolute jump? 0.29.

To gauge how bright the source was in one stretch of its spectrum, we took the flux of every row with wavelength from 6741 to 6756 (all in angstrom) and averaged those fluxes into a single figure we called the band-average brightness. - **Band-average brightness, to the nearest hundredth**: 3.56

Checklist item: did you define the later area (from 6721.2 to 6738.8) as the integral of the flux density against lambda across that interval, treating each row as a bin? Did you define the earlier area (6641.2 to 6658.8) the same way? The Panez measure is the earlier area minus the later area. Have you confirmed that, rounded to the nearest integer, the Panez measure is -13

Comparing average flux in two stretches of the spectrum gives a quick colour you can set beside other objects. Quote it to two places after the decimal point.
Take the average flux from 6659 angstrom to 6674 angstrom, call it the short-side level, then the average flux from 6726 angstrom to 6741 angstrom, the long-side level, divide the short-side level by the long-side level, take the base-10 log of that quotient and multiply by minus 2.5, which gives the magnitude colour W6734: 0.21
